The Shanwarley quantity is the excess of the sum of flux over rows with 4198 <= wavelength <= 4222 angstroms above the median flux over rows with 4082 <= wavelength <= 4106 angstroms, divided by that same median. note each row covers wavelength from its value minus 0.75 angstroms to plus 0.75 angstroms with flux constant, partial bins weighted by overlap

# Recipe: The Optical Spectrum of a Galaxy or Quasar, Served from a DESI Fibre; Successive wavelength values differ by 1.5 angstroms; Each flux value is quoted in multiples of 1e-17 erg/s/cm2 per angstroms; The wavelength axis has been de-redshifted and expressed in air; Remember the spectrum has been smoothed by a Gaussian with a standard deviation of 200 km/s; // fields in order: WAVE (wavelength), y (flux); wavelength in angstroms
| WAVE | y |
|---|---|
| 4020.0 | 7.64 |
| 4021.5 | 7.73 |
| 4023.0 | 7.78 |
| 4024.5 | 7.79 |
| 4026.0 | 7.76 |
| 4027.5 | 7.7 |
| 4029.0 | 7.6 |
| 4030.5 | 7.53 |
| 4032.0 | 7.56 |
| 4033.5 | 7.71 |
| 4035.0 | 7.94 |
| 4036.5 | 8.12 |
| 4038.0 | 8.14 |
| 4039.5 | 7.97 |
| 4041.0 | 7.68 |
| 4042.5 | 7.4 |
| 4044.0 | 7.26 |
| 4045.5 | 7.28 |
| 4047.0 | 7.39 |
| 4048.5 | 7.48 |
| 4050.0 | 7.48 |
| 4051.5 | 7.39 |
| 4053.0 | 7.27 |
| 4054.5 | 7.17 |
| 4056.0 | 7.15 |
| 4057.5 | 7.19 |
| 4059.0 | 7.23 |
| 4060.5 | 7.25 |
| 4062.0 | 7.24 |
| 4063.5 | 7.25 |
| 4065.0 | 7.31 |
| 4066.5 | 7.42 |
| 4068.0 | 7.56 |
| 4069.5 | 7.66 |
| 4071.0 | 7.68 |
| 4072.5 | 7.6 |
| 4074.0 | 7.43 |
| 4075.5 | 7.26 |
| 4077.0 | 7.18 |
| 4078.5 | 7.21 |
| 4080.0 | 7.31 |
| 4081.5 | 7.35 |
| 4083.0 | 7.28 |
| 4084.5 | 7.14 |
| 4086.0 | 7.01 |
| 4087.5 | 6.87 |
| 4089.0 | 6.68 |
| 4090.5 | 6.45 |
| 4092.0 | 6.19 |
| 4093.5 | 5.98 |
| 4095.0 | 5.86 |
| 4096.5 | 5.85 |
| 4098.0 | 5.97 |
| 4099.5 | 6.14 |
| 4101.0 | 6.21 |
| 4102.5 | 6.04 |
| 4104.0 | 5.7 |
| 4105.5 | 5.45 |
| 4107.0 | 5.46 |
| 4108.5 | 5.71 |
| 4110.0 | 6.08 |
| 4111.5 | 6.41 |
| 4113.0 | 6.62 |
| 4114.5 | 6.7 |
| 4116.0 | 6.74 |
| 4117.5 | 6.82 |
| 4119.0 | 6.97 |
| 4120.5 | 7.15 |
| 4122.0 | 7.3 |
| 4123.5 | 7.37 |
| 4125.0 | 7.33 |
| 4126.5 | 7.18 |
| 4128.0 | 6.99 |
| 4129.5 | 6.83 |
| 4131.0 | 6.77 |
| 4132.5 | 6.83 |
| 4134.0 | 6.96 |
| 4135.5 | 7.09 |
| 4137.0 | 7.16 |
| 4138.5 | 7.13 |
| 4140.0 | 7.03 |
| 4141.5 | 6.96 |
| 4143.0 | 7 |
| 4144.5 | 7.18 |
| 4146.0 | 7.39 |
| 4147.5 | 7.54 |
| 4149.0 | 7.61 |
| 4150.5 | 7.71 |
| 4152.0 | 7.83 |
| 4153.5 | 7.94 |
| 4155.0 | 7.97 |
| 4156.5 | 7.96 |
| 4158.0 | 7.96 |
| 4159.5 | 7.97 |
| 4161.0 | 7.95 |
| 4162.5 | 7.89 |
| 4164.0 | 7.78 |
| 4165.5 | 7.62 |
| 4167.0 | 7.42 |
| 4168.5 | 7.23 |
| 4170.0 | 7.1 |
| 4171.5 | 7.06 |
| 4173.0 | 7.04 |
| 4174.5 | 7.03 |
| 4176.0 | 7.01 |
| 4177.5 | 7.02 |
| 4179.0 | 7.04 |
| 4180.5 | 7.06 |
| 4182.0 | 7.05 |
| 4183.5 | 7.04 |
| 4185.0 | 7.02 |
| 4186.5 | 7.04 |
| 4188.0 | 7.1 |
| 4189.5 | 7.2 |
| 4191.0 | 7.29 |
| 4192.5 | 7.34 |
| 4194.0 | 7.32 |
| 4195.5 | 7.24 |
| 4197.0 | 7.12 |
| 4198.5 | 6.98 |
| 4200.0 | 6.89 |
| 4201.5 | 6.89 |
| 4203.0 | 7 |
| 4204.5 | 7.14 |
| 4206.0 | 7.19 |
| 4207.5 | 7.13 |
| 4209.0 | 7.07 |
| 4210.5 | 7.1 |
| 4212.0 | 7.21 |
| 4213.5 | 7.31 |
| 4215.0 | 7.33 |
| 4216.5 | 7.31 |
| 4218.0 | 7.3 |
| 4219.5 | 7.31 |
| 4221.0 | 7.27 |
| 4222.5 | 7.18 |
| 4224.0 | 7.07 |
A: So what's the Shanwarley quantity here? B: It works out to 17.6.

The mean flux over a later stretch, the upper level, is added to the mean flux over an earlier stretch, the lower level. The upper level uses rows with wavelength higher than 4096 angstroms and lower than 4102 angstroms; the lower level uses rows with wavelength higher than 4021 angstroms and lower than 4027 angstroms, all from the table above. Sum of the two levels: 13.8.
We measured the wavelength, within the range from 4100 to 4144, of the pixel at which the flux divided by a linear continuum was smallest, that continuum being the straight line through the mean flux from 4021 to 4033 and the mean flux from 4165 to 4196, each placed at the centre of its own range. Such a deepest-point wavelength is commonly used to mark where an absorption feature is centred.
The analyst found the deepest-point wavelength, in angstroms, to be 4105.5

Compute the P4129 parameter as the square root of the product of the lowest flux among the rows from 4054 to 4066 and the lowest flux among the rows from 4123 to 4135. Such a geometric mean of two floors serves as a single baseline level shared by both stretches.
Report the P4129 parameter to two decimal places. 6.96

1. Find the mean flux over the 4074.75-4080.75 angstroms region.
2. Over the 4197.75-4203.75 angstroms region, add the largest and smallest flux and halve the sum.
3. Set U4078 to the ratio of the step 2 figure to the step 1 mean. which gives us 0.96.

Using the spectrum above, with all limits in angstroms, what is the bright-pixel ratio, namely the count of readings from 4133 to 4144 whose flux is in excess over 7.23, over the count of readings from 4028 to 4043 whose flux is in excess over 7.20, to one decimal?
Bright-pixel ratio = 0.0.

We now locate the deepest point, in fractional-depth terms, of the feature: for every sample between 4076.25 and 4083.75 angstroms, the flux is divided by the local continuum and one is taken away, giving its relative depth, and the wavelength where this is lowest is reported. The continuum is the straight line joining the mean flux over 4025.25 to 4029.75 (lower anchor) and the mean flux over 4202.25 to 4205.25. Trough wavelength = 4077.0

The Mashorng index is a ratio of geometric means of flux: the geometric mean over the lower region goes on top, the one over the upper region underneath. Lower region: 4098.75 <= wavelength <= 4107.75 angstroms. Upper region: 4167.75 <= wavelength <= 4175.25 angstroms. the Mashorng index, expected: 0.82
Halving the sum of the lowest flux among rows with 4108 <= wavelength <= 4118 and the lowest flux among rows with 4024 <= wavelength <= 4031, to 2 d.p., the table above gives 6.62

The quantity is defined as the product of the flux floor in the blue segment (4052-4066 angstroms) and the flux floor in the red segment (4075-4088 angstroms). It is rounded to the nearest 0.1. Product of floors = 49.1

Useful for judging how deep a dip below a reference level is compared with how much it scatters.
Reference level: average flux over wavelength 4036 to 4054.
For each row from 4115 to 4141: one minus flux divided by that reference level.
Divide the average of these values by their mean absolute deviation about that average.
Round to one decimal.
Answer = 3.2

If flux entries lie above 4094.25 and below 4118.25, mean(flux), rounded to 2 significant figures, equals 6.1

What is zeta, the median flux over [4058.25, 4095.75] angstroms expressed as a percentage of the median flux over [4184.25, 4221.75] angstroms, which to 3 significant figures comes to 101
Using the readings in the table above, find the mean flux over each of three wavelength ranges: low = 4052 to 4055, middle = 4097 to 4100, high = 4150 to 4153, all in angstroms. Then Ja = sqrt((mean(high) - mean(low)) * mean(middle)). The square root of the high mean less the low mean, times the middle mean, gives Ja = 1.8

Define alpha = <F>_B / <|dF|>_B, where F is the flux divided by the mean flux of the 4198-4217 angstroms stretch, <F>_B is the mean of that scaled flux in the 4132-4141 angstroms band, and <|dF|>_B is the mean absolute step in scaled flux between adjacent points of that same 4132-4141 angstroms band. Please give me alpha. 76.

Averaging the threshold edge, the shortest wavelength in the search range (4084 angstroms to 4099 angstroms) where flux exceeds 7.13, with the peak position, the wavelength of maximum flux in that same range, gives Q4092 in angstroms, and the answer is 4084.5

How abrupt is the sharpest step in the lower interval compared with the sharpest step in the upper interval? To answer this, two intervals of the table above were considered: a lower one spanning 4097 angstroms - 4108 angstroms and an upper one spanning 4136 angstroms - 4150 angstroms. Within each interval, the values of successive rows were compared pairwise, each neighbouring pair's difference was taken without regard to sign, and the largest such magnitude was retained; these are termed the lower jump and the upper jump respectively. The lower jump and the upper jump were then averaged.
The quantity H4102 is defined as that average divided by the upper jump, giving 1.3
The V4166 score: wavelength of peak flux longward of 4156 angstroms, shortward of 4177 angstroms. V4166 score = 4159.5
